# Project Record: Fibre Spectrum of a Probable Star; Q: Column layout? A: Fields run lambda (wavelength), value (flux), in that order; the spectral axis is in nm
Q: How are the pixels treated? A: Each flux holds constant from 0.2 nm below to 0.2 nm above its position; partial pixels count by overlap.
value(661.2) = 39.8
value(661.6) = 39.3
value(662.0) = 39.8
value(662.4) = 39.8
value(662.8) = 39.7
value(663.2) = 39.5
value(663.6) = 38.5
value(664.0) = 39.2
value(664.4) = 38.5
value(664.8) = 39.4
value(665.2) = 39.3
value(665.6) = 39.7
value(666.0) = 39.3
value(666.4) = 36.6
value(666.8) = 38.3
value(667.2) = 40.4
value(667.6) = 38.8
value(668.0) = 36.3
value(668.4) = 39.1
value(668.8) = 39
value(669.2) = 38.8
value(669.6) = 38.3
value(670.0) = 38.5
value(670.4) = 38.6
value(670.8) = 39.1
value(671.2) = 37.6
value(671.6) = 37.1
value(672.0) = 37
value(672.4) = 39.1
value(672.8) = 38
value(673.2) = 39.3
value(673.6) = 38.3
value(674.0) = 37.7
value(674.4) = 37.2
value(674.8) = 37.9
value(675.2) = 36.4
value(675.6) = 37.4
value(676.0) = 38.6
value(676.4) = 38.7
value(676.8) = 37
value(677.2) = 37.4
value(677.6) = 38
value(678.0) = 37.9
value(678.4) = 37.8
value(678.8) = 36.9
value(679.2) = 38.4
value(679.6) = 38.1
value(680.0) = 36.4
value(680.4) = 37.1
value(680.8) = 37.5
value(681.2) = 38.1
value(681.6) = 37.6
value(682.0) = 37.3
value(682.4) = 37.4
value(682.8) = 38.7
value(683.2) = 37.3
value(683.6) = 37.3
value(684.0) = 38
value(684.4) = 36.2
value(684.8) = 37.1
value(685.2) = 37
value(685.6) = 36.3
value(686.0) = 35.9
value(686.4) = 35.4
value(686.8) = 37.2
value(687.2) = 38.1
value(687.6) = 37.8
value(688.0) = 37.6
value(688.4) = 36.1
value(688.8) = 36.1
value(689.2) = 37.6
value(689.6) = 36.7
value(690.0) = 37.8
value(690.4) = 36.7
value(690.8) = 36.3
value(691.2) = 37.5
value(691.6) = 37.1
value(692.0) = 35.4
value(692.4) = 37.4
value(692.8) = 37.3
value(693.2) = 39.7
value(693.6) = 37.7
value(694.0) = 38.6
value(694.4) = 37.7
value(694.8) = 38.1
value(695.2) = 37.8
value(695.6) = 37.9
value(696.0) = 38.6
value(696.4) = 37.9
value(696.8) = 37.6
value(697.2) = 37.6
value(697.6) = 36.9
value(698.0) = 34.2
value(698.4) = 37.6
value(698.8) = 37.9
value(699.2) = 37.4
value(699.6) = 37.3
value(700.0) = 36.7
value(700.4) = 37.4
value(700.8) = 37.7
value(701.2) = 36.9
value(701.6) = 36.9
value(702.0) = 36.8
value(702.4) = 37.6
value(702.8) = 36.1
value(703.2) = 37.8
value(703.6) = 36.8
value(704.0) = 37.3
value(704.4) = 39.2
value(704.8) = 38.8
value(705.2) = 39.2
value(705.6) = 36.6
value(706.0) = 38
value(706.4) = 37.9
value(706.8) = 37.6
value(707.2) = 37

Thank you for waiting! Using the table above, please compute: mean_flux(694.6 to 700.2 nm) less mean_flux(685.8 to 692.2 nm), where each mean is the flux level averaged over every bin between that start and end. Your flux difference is 0.56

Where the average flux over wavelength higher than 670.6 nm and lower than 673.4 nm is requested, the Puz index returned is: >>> 38.2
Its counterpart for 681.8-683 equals 37.8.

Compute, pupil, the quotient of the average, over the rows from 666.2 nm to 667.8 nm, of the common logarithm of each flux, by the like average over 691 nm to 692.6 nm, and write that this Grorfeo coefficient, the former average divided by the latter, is 1.01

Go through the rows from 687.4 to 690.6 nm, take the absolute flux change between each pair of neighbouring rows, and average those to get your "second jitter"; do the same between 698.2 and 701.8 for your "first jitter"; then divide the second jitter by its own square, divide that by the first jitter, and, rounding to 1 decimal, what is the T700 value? 2.7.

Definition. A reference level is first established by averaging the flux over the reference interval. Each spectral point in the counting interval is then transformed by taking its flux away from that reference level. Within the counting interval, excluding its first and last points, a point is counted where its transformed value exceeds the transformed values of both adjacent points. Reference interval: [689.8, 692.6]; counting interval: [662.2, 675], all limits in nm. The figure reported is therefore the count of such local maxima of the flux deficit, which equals 9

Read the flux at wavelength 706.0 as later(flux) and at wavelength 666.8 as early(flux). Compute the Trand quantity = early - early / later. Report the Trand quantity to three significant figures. 37.3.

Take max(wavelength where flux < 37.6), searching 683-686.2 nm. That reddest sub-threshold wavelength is 686.0 nm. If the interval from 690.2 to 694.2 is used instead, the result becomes 692.8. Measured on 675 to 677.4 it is 677.2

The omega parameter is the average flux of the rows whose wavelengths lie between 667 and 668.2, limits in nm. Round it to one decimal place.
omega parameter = 38.5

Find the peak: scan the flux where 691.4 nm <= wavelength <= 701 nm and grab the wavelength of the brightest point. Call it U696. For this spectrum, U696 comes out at 693.2 nm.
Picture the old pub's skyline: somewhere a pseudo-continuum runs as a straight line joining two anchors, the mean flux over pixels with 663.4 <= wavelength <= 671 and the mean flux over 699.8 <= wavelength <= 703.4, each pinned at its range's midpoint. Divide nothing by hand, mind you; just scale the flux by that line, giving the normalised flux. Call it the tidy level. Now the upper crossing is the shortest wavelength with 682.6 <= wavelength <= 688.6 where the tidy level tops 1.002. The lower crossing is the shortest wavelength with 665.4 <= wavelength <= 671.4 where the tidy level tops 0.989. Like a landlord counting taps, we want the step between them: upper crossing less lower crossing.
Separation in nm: 17.20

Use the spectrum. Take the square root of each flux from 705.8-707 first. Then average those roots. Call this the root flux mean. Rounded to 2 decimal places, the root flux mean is 6.15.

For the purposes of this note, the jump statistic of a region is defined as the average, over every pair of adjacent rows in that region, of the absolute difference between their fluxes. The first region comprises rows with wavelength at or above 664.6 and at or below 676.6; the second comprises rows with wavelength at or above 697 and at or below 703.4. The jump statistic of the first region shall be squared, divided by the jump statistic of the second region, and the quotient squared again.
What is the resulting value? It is 1.13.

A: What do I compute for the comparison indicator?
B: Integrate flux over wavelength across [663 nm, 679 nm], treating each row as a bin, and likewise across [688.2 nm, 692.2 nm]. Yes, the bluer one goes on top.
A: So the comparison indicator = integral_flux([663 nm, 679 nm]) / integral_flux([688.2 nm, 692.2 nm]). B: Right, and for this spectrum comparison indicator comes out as 4.2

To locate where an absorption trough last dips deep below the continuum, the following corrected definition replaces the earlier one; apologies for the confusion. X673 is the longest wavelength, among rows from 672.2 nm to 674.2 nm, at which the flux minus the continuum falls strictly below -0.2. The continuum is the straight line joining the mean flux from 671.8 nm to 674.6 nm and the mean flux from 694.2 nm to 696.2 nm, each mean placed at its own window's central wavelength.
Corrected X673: 674.0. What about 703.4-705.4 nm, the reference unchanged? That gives 704.0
